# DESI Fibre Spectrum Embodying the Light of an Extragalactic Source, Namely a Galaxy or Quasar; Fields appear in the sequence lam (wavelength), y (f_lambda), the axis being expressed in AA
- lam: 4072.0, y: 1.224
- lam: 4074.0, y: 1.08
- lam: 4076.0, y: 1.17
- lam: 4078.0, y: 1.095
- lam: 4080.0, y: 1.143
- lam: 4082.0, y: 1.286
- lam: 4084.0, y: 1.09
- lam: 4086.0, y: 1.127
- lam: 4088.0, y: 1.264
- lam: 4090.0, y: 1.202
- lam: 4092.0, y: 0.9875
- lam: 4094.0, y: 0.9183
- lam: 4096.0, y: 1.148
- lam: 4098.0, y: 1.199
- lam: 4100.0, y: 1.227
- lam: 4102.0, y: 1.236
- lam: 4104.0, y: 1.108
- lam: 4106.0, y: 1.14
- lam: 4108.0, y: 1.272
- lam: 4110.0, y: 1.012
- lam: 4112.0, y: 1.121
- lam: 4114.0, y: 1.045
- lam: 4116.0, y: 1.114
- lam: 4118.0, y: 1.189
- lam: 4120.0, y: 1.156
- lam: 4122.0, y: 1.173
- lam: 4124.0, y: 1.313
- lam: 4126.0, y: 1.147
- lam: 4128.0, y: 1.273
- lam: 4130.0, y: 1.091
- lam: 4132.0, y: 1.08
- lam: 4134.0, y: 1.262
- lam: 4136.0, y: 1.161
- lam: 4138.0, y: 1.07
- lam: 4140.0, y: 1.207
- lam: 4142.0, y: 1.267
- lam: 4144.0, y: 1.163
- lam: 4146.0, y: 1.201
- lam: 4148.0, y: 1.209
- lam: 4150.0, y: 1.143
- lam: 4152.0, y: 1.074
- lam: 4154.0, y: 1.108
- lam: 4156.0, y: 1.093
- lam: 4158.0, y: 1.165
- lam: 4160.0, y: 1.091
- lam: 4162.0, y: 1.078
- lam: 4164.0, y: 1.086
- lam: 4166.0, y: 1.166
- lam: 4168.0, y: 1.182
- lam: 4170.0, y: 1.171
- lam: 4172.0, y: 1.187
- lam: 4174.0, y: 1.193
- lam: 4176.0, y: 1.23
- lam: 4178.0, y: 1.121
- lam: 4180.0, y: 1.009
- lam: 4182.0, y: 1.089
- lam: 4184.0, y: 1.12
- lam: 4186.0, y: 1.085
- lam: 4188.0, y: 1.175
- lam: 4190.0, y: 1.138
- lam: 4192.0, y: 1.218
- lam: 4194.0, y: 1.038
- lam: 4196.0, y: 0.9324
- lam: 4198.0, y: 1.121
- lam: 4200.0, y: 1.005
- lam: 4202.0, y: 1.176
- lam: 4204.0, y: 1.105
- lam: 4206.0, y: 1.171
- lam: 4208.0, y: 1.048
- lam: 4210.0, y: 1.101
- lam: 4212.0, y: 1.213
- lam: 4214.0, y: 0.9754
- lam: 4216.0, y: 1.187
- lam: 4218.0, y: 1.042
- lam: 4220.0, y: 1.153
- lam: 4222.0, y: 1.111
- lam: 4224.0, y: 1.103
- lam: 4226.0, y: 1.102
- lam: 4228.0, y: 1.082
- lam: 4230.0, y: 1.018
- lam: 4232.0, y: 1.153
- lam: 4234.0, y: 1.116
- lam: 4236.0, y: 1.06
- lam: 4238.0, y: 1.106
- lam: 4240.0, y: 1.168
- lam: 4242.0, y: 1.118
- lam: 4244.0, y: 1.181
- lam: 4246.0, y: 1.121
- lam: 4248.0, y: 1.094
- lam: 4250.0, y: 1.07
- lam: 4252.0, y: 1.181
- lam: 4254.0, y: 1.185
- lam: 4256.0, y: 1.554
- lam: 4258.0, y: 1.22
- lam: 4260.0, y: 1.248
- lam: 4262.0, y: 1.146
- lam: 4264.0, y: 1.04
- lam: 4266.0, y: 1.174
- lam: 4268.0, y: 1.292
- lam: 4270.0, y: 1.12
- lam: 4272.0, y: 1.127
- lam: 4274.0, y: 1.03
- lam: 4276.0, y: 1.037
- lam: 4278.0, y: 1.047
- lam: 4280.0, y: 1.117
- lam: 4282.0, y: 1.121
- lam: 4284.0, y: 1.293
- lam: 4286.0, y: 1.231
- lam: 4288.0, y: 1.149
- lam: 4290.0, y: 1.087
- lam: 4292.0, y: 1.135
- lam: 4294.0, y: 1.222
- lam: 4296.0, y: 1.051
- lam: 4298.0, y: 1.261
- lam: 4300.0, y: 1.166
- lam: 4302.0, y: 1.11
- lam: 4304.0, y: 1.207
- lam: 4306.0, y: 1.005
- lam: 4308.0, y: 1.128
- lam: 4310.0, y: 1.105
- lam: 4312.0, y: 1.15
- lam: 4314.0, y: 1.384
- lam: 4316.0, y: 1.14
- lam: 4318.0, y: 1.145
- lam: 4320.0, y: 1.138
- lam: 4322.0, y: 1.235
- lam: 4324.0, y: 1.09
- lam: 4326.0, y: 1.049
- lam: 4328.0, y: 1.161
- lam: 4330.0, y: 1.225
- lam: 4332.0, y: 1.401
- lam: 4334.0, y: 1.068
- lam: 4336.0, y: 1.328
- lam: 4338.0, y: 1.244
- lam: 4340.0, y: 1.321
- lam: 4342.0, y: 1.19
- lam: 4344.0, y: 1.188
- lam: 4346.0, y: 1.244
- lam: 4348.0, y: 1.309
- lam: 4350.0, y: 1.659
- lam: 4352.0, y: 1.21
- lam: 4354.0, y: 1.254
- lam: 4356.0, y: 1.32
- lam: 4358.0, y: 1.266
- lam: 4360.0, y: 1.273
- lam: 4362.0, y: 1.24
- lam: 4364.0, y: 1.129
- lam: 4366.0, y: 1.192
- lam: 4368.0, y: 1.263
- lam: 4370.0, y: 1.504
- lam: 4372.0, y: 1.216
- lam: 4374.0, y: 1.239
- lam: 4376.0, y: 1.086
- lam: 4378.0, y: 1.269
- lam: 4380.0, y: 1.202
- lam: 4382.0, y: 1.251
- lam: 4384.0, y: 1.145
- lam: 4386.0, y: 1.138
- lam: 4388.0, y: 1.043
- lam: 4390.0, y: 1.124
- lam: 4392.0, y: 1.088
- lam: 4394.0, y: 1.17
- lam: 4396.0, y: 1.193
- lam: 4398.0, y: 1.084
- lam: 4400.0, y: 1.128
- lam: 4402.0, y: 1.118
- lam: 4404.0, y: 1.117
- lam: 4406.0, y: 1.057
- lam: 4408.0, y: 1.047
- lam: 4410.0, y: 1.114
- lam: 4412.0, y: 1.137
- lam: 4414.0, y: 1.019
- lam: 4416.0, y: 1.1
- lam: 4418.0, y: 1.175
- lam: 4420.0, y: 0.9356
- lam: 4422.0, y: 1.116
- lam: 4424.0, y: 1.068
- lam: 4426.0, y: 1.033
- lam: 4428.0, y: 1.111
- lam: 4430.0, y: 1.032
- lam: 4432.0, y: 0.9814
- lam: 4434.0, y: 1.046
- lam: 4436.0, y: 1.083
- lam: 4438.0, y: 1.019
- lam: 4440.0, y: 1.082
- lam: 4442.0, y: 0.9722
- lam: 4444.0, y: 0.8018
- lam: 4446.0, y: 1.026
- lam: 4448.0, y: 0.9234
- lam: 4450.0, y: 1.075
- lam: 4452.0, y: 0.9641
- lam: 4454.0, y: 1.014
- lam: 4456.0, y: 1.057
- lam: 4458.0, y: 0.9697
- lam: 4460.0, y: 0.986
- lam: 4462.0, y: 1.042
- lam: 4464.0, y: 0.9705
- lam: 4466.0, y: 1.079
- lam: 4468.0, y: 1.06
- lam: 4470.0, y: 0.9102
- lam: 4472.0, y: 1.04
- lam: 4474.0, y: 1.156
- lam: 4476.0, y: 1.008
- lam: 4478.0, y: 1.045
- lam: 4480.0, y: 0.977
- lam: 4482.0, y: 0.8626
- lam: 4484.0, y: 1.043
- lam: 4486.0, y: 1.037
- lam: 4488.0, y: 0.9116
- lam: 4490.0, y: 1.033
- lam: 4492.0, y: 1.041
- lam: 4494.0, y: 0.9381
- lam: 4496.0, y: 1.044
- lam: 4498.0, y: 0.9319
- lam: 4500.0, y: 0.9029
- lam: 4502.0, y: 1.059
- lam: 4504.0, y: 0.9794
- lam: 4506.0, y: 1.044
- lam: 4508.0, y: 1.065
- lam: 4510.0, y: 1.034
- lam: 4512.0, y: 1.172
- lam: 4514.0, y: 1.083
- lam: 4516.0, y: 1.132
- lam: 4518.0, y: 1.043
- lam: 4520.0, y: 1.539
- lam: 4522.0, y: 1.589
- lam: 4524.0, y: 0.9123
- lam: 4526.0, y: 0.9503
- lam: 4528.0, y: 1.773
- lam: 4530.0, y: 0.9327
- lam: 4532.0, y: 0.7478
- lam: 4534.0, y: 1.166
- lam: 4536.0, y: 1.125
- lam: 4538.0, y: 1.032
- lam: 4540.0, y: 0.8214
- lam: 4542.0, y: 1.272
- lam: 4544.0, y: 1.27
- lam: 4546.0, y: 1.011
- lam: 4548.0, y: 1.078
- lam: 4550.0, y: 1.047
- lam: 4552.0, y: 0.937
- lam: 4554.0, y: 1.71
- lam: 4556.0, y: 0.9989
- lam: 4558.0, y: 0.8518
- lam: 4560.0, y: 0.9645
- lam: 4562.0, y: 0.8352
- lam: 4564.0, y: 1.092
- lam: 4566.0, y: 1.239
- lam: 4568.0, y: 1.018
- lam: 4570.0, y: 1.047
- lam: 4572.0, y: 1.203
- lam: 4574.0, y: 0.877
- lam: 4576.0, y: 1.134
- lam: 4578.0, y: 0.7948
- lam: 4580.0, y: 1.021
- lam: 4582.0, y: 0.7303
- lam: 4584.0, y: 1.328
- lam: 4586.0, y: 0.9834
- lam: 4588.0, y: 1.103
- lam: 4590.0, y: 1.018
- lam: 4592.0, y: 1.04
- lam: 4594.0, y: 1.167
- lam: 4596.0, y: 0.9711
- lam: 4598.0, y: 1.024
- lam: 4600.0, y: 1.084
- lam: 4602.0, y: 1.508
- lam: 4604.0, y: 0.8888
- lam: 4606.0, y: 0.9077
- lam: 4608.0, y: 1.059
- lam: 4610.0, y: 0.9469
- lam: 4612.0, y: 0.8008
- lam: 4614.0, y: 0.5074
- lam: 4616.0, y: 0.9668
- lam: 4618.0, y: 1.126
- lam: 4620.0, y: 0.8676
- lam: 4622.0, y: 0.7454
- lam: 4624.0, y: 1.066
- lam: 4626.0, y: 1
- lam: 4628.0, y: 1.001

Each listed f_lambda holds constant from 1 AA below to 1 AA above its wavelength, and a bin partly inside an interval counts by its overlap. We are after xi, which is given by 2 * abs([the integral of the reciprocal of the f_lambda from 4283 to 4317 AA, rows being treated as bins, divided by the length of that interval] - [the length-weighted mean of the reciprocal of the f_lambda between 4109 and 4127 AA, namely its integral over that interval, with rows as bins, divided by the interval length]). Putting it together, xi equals 0.04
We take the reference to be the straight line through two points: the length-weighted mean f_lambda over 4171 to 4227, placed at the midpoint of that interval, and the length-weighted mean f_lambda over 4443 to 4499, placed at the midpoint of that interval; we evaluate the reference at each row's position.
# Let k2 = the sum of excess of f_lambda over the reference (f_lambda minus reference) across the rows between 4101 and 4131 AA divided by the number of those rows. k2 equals 0.01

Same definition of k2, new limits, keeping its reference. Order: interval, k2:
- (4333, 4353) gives 0.22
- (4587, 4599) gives 0.11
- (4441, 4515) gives 0.01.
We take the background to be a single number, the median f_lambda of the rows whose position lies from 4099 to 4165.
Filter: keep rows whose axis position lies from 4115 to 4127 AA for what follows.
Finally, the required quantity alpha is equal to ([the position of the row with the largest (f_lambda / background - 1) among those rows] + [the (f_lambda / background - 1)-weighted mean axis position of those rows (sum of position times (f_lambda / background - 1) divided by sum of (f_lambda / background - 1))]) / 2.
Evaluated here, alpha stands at 4123.8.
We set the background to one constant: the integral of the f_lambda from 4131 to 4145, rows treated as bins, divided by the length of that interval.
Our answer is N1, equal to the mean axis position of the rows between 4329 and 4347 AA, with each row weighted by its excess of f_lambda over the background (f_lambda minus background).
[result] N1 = 4337.0 AA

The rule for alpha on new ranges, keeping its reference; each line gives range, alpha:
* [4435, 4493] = 4468.9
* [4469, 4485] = 4475.7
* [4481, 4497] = 4492.2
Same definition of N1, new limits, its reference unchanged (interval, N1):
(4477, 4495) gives 4486.0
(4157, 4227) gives 4196.8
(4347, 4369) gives 4354.0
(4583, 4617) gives 4606.7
